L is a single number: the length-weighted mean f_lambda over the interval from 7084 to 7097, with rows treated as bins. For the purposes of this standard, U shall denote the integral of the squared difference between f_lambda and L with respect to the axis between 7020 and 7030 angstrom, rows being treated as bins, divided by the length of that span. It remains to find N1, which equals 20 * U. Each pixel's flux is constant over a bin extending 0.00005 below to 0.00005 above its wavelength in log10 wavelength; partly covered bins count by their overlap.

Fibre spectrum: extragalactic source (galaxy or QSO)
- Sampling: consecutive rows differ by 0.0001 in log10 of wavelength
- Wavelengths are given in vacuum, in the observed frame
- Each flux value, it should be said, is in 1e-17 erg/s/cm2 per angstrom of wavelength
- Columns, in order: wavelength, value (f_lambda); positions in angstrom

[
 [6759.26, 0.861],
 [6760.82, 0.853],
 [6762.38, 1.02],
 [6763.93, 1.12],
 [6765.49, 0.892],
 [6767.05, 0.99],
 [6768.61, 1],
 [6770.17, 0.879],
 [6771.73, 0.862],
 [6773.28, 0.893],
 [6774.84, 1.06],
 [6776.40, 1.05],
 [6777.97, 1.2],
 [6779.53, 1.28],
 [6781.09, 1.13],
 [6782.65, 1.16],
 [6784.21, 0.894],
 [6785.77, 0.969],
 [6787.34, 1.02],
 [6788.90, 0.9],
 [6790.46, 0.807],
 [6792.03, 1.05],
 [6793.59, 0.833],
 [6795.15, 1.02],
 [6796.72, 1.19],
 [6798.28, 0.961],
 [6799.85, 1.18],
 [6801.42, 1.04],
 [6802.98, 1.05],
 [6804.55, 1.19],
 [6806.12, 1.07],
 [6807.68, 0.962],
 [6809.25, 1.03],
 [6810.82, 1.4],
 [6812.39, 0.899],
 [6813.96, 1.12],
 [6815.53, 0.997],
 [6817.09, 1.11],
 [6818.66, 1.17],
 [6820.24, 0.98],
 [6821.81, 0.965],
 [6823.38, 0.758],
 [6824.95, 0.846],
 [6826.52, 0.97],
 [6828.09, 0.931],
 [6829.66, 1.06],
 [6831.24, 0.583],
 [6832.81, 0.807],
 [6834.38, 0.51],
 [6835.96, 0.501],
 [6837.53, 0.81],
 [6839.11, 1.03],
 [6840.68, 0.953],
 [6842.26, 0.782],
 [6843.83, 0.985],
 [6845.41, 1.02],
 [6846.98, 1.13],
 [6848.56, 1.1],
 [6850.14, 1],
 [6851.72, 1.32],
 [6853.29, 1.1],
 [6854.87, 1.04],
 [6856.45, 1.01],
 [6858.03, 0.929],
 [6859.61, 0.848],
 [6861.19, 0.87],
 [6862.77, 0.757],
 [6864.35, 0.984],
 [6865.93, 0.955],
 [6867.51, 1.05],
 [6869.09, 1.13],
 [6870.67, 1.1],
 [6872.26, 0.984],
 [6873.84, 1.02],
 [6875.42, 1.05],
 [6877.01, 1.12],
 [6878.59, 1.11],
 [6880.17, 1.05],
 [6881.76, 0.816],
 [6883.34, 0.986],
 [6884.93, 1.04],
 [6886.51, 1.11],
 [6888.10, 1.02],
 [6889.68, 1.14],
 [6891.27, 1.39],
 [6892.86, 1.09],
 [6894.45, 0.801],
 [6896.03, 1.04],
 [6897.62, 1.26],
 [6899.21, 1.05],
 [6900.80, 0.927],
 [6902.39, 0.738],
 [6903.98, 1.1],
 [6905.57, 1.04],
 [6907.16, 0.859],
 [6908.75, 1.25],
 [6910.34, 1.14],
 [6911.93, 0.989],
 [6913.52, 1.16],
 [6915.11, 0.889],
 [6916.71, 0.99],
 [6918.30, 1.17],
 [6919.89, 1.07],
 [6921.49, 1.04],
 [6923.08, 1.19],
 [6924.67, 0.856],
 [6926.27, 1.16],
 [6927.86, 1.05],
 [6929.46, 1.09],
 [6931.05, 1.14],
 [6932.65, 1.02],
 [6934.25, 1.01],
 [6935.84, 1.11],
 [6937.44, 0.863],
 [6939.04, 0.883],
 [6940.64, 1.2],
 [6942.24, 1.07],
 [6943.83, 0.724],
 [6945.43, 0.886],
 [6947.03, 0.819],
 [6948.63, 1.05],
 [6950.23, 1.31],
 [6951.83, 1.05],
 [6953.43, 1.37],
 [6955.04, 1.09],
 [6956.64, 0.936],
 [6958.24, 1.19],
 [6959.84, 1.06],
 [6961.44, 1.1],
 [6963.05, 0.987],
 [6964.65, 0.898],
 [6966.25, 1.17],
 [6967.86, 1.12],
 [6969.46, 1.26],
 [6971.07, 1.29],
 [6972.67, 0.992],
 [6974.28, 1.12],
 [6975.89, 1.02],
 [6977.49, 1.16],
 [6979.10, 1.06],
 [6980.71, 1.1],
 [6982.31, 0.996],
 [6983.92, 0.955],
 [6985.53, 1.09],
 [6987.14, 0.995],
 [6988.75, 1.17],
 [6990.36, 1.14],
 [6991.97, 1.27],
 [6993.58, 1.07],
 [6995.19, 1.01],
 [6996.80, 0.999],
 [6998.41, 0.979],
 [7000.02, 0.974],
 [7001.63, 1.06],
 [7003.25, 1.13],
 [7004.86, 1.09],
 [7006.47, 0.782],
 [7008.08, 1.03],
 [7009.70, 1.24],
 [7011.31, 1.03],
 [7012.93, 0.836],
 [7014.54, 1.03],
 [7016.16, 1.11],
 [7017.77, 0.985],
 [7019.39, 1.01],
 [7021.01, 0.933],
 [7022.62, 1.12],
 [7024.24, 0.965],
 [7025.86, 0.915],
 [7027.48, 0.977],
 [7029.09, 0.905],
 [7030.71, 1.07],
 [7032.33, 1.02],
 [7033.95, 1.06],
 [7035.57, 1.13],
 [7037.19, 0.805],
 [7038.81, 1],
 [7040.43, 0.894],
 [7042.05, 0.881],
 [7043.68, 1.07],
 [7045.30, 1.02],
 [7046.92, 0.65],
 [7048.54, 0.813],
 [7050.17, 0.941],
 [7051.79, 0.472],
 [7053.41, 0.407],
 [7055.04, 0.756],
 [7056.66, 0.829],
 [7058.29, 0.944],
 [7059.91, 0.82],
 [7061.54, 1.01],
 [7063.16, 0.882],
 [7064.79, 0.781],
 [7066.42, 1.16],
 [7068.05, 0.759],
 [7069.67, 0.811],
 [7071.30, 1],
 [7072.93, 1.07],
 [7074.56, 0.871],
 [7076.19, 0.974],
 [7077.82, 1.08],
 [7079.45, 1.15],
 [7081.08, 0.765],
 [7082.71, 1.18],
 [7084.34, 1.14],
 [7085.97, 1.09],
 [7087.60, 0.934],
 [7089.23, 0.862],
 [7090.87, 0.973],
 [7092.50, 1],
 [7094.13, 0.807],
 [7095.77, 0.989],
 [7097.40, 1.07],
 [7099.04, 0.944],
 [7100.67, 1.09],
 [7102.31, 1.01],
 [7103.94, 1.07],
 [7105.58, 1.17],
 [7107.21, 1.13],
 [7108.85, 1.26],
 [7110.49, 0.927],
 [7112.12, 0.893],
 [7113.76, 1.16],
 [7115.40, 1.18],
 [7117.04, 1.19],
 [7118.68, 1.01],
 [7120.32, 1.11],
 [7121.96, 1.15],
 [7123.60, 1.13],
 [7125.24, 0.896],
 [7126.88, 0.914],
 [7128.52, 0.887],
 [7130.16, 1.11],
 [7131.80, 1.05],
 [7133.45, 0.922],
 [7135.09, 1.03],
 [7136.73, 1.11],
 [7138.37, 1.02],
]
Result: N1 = 0.10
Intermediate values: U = 0.0052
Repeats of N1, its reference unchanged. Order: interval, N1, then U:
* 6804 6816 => 0.69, 0.0347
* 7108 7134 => 0.43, 0.0214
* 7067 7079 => 0.31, 0.0157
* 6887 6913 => 0.67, 0.0336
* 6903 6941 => 0.39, 0.0197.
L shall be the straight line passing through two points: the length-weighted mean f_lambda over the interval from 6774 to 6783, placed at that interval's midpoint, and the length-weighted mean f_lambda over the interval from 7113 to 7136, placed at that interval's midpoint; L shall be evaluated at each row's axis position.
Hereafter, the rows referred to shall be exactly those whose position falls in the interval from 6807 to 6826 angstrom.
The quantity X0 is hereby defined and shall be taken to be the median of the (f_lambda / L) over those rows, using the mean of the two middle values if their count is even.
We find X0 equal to 0.87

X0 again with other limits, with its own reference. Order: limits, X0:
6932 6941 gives 0.92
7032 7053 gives 0.88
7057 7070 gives 0.80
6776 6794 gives 0.91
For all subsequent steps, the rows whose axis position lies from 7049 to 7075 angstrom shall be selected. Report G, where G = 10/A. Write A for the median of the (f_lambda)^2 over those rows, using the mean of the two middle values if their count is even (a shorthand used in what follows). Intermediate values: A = 0.72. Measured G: 13.8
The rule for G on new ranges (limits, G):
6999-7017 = 9.4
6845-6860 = 9.4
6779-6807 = 9.2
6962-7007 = 8.8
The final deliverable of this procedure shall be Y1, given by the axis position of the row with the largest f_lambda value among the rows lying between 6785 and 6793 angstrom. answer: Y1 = 6792.03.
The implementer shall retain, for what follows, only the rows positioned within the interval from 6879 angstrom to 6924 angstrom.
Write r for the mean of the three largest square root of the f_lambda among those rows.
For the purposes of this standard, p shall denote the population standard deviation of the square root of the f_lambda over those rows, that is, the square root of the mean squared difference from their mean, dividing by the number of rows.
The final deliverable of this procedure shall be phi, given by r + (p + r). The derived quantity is 2.35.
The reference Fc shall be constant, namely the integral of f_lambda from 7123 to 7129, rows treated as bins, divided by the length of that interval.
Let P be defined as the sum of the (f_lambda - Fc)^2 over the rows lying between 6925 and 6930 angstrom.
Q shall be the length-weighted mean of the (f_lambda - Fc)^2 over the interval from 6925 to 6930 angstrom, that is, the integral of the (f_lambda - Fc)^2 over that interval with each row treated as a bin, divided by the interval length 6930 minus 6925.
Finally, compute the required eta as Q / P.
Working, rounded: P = 0.070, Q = 0.022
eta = 0.32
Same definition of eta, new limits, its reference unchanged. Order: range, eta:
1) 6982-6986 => 0.32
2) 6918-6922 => 0.30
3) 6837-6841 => 0.34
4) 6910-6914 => 0.30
